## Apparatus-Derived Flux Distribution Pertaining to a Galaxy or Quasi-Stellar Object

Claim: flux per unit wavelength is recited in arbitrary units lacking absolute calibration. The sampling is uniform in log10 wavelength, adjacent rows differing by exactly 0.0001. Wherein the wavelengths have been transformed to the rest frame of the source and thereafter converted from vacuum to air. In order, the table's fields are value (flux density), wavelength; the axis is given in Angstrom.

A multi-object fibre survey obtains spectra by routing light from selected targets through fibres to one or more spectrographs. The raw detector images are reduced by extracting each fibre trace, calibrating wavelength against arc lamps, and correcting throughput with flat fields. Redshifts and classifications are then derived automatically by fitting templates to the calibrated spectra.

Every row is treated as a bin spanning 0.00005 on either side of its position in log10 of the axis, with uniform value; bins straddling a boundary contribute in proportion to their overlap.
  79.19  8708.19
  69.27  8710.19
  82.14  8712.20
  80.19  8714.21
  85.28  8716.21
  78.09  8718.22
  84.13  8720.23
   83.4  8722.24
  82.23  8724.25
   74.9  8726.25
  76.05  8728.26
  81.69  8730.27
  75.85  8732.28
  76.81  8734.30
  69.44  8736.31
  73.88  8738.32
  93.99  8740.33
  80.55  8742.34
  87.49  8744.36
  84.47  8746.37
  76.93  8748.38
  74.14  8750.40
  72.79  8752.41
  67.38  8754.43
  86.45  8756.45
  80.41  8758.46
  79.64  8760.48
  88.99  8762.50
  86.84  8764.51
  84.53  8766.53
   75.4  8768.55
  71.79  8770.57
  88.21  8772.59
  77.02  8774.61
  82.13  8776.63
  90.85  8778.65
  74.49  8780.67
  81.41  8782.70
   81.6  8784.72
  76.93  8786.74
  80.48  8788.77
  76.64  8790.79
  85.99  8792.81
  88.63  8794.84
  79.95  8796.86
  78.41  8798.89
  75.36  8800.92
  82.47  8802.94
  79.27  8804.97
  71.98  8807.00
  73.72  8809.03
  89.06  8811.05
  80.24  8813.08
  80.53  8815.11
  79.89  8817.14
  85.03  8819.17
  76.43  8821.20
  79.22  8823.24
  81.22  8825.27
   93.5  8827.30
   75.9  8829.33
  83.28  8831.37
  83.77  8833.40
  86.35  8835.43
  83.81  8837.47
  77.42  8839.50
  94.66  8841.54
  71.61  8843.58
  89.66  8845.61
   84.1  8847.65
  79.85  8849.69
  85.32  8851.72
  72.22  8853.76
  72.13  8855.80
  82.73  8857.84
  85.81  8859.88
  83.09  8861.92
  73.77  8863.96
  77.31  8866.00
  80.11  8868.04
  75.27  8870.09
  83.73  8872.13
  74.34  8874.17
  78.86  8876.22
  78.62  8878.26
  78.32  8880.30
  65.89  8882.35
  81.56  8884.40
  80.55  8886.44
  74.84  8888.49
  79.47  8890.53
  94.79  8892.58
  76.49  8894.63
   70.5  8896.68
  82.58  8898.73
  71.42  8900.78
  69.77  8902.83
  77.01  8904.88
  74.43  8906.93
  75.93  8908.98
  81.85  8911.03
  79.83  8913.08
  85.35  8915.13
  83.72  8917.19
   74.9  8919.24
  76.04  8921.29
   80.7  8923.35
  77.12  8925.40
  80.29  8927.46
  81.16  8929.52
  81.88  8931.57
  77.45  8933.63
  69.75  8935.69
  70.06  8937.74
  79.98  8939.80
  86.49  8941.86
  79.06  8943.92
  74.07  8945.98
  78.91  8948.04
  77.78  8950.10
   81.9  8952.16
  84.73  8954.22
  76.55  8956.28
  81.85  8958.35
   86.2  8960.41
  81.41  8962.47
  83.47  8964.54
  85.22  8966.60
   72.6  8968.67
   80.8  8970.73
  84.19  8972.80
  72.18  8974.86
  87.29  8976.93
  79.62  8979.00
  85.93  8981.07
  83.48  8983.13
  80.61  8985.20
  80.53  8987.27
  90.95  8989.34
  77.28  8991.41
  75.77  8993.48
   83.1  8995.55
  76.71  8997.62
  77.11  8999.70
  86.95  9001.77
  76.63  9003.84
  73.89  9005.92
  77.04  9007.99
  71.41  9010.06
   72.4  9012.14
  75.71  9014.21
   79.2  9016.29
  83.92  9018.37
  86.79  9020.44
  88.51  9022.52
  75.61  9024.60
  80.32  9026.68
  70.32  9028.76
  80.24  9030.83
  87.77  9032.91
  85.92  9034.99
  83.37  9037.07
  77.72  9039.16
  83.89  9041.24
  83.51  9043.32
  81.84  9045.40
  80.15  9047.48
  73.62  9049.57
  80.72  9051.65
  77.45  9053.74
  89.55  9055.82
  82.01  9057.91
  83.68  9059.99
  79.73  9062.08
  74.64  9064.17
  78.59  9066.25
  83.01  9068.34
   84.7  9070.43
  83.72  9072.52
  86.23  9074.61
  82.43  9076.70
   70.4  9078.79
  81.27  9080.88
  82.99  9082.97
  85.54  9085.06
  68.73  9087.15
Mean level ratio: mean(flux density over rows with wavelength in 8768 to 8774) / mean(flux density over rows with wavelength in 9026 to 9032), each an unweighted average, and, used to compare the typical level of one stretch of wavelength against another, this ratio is 1.02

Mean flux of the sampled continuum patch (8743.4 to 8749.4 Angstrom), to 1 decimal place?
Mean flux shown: 83.0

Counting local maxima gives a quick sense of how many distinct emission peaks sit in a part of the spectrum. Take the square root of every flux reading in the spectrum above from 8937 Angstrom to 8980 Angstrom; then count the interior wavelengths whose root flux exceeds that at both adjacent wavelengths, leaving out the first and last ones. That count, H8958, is 7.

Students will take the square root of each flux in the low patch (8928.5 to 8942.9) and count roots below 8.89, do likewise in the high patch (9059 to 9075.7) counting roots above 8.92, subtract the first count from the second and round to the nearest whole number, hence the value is 3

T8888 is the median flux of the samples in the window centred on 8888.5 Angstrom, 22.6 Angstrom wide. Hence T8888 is 79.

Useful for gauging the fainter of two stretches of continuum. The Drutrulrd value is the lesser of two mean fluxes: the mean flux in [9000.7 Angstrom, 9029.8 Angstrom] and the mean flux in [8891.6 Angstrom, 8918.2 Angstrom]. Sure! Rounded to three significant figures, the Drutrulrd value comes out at 78.5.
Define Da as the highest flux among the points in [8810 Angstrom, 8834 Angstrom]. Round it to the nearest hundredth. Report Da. 93.50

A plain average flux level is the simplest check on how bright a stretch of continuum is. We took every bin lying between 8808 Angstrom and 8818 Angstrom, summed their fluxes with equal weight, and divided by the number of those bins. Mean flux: 80.7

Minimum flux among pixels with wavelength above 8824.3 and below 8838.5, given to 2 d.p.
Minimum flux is 75.90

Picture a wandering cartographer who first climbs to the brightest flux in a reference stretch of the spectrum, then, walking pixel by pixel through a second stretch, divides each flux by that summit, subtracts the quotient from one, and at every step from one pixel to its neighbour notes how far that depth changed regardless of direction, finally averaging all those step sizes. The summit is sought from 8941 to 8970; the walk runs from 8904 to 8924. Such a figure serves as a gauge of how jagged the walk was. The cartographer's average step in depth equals 0.043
